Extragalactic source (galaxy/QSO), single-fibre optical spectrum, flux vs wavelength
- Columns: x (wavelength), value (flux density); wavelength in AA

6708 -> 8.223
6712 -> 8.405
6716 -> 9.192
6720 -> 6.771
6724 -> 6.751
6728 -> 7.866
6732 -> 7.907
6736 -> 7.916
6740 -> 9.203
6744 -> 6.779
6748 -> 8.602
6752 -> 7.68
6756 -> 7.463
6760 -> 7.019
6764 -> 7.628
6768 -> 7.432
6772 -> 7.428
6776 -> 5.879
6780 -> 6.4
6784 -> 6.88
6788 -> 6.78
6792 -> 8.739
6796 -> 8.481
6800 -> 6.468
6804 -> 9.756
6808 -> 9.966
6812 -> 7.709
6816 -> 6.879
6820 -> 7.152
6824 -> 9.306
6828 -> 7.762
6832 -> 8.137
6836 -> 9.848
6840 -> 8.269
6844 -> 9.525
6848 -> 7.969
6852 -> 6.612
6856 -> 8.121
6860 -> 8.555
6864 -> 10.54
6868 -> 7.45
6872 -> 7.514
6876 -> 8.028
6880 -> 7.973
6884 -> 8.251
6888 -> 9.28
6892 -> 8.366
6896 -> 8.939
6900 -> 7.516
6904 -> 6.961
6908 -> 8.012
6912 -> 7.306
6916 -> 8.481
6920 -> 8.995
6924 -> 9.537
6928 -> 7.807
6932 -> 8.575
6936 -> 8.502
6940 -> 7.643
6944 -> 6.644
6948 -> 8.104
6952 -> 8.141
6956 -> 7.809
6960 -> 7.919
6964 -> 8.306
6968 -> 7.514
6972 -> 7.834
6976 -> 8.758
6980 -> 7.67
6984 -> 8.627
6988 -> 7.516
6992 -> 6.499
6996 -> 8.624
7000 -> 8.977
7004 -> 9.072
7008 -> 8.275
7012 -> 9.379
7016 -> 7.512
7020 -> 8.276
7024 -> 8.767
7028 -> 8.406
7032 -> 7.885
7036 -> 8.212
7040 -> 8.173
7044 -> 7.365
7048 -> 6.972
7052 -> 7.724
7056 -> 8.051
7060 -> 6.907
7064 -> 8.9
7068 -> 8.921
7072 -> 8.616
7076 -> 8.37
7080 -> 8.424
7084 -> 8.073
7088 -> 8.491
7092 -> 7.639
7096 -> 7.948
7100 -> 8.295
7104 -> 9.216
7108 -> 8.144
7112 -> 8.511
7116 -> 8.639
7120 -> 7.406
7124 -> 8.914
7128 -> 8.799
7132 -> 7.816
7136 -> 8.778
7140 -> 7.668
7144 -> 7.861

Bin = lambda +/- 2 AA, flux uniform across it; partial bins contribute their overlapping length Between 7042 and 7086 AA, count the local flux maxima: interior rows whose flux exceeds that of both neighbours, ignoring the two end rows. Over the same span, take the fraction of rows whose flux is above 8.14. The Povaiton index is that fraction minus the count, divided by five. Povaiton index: -0.51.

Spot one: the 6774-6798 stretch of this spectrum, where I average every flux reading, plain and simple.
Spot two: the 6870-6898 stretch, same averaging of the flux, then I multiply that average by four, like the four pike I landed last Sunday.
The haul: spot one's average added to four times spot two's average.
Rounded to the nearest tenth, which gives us 40.5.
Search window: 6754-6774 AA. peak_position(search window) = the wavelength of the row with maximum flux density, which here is 6764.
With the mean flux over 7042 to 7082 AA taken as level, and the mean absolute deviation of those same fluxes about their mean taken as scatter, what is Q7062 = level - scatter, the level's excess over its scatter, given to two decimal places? 7.40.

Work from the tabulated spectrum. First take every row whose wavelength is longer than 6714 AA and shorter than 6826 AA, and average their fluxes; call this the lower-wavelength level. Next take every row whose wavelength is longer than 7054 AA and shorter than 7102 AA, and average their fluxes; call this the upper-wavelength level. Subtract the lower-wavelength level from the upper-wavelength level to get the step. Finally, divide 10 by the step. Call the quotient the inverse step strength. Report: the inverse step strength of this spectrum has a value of 20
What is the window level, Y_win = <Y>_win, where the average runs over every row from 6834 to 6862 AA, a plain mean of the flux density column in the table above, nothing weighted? 8.4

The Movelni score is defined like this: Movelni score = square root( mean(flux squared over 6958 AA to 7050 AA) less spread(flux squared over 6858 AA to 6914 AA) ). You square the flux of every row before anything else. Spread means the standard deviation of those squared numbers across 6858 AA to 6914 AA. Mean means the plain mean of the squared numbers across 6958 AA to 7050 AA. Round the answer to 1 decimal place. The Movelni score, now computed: 7.1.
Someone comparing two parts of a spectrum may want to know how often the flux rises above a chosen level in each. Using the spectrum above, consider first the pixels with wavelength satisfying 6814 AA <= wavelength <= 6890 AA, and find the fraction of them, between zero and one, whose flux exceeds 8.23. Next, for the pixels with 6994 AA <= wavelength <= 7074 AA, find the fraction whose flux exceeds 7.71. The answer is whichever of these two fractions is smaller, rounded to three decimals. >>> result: 0.421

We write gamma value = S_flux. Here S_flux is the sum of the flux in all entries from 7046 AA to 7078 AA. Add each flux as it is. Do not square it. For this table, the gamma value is 64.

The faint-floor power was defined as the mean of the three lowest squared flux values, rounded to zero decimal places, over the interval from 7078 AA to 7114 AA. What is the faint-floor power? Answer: 62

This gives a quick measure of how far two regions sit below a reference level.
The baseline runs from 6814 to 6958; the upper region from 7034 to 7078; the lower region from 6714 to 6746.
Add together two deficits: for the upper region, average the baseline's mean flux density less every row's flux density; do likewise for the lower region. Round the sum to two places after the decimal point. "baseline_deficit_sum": 0.54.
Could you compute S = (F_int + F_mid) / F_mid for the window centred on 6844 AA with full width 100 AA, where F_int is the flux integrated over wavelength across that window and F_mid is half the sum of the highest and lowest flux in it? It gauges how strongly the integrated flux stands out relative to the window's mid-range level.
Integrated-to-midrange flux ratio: 99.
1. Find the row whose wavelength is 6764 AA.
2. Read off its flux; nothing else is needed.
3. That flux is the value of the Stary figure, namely 7.628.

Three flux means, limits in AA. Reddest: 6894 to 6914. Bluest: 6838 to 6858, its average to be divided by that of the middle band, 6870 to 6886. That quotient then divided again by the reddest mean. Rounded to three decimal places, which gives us 0.132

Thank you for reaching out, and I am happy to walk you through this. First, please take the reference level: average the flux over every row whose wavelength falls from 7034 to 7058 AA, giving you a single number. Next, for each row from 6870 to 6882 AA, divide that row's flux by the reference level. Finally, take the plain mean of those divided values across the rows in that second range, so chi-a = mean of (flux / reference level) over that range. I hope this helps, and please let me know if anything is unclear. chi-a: 1.01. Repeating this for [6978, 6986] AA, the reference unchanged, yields 1.05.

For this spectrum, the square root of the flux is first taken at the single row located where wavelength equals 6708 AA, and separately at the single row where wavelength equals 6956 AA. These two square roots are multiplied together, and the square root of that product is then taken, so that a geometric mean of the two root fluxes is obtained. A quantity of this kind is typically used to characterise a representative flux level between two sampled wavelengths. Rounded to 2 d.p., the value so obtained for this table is 2.83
